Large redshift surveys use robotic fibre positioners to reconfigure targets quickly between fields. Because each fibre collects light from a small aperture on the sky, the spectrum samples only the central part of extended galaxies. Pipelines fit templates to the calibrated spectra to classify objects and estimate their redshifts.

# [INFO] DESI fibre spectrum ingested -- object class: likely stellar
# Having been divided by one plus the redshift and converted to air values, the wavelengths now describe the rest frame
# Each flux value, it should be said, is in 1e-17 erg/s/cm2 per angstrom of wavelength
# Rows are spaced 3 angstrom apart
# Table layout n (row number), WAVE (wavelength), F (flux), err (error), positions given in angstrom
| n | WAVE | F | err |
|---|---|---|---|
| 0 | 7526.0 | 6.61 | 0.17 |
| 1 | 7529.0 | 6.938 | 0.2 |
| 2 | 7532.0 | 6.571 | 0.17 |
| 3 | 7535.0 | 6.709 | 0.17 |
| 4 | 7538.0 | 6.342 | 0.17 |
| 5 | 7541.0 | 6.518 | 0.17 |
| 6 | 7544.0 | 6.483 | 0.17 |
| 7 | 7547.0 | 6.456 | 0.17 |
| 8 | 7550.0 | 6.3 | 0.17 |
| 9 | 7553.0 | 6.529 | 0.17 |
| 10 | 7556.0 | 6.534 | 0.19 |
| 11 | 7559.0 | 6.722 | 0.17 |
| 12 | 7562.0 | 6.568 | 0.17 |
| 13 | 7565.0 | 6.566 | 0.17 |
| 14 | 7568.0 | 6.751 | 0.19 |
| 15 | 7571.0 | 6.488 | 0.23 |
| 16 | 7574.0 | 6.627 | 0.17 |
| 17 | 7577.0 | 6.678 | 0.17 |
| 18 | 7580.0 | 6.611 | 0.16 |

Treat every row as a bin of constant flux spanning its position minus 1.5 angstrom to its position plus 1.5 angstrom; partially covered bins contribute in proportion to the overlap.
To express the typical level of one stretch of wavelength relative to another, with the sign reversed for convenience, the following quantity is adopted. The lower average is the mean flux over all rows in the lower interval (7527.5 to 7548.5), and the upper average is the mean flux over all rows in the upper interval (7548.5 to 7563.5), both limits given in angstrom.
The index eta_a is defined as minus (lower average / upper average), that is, -1.01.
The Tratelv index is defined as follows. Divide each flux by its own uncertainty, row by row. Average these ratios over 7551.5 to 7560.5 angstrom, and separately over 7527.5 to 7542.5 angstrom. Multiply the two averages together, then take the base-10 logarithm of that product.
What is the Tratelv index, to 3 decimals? 3.150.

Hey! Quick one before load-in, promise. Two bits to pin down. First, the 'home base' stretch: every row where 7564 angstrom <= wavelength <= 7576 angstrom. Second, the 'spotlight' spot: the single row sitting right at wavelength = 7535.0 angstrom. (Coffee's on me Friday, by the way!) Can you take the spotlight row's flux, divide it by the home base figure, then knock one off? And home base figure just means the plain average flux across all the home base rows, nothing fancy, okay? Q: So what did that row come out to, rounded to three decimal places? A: 0.015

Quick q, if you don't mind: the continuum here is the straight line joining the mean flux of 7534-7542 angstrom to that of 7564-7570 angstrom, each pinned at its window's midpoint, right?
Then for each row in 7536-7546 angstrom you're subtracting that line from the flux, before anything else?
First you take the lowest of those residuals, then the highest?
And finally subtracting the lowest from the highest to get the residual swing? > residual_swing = 0.16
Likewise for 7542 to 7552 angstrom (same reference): 0.21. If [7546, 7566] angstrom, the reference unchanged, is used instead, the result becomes 0.38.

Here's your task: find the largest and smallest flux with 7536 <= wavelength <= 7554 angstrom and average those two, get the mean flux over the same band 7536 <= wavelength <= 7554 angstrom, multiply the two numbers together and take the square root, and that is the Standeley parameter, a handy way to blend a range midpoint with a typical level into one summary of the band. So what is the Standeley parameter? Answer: 6.43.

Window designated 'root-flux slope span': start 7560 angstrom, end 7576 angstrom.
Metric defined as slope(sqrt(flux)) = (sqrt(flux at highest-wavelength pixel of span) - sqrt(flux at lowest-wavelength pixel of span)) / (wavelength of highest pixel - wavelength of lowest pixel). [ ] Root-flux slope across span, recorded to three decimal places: 0.001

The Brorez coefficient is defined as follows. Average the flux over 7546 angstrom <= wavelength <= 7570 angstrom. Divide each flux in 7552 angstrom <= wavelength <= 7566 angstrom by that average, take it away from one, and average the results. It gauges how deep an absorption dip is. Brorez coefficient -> -0.005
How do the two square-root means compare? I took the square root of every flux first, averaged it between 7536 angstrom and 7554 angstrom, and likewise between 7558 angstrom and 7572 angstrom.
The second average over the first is 1.014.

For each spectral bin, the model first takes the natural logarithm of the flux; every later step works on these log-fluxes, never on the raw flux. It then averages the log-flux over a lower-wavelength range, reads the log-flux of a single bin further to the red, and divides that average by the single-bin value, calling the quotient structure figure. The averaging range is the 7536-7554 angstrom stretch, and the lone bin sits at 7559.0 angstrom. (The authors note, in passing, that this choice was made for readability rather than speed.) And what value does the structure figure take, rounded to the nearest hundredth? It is 0.98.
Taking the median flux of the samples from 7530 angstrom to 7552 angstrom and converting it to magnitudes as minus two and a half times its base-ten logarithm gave -2.029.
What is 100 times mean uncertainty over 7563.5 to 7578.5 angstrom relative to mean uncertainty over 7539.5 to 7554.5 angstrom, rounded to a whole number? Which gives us 109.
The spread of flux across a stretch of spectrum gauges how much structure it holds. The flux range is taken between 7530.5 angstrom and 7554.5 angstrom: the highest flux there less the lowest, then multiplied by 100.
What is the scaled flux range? 40.9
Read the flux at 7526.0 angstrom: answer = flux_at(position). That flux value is 6.61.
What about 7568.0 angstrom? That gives 6.751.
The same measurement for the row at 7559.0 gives 6.722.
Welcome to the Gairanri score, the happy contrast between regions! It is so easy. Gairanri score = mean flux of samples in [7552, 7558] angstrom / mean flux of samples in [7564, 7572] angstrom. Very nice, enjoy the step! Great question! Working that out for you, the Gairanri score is 0.99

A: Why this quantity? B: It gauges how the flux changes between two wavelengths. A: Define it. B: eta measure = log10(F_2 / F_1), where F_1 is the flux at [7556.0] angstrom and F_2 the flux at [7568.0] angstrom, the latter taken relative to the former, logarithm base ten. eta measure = 0.014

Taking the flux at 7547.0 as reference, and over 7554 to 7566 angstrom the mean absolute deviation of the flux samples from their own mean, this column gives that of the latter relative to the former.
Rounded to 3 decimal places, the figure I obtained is 0.010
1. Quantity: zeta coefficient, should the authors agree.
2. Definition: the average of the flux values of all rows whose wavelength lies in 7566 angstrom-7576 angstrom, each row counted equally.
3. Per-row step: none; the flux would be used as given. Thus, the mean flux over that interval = 6.62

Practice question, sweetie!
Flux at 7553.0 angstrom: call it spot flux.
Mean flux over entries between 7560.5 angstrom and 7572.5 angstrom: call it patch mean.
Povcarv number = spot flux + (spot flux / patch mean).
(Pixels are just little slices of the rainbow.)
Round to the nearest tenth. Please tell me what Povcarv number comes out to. 7.5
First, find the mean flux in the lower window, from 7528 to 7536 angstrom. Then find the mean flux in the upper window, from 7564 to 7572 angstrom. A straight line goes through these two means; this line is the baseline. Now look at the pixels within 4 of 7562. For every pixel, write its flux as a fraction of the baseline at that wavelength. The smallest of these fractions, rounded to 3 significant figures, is 0.991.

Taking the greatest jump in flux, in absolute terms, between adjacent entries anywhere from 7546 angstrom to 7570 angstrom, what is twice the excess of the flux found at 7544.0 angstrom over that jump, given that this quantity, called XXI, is 12.5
